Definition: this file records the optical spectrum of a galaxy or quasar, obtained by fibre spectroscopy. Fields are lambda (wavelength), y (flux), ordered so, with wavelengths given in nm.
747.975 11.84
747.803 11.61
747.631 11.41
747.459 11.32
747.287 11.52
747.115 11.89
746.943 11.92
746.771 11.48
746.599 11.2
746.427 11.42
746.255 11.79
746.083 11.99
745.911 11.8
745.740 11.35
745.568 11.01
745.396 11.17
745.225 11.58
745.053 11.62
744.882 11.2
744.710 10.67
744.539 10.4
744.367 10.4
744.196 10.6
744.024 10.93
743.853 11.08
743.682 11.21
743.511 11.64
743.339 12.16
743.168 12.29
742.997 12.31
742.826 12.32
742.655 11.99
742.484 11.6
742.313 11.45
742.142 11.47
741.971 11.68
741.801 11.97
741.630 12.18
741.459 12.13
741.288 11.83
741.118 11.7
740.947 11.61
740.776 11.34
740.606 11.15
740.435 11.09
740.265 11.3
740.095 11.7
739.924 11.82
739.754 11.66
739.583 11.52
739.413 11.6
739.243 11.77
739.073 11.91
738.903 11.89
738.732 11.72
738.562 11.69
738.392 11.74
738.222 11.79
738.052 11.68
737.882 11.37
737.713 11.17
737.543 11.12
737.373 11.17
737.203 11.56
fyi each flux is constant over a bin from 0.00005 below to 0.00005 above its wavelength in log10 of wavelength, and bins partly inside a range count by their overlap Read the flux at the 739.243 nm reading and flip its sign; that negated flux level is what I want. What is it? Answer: -11.8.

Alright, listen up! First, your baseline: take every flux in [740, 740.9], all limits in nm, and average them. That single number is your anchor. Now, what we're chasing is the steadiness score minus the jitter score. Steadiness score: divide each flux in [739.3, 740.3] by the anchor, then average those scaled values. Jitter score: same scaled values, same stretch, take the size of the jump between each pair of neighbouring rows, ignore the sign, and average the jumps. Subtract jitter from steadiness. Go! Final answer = 1.01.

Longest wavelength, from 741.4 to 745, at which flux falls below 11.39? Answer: 744.882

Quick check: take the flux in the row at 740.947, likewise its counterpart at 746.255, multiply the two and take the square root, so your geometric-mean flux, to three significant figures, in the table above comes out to 11.7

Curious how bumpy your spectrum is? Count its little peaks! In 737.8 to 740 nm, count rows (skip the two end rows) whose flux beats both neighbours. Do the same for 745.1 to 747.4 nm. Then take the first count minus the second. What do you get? 0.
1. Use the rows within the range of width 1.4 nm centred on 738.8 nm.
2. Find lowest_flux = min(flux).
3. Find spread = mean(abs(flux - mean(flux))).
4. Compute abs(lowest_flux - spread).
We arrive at 11.5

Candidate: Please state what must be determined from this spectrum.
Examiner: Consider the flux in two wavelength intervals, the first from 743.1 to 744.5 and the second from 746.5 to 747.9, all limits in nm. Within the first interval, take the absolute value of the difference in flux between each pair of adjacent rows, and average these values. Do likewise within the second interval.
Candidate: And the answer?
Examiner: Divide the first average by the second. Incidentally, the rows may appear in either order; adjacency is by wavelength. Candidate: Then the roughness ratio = 1.2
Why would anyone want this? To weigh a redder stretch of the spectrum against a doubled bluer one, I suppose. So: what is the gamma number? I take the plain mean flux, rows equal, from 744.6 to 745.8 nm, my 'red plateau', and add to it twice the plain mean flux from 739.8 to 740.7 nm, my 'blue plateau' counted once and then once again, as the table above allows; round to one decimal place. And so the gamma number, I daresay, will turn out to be 34.1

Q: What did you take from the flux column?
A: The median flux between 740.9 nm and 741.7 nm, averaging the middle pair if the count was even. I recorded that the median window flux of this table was 11.83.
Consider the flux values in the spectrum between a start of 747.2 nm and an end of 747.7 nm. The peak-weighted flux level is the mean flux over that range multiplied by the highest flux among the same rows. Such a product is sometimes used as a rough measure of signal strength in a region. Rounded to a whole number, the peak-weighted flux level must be 132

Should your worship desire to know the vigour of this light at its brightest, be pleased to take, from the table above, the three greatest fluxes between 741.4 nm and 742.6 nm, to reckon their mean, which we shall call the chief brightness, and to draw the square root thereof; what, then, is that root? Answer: 3.48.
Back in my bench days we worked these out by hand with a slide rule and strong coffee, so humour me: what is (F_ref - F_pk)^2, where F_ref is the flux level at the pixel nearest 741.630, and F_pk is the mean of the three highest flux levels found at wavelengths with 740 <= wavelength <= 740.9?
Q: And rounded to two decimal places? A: 0.54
